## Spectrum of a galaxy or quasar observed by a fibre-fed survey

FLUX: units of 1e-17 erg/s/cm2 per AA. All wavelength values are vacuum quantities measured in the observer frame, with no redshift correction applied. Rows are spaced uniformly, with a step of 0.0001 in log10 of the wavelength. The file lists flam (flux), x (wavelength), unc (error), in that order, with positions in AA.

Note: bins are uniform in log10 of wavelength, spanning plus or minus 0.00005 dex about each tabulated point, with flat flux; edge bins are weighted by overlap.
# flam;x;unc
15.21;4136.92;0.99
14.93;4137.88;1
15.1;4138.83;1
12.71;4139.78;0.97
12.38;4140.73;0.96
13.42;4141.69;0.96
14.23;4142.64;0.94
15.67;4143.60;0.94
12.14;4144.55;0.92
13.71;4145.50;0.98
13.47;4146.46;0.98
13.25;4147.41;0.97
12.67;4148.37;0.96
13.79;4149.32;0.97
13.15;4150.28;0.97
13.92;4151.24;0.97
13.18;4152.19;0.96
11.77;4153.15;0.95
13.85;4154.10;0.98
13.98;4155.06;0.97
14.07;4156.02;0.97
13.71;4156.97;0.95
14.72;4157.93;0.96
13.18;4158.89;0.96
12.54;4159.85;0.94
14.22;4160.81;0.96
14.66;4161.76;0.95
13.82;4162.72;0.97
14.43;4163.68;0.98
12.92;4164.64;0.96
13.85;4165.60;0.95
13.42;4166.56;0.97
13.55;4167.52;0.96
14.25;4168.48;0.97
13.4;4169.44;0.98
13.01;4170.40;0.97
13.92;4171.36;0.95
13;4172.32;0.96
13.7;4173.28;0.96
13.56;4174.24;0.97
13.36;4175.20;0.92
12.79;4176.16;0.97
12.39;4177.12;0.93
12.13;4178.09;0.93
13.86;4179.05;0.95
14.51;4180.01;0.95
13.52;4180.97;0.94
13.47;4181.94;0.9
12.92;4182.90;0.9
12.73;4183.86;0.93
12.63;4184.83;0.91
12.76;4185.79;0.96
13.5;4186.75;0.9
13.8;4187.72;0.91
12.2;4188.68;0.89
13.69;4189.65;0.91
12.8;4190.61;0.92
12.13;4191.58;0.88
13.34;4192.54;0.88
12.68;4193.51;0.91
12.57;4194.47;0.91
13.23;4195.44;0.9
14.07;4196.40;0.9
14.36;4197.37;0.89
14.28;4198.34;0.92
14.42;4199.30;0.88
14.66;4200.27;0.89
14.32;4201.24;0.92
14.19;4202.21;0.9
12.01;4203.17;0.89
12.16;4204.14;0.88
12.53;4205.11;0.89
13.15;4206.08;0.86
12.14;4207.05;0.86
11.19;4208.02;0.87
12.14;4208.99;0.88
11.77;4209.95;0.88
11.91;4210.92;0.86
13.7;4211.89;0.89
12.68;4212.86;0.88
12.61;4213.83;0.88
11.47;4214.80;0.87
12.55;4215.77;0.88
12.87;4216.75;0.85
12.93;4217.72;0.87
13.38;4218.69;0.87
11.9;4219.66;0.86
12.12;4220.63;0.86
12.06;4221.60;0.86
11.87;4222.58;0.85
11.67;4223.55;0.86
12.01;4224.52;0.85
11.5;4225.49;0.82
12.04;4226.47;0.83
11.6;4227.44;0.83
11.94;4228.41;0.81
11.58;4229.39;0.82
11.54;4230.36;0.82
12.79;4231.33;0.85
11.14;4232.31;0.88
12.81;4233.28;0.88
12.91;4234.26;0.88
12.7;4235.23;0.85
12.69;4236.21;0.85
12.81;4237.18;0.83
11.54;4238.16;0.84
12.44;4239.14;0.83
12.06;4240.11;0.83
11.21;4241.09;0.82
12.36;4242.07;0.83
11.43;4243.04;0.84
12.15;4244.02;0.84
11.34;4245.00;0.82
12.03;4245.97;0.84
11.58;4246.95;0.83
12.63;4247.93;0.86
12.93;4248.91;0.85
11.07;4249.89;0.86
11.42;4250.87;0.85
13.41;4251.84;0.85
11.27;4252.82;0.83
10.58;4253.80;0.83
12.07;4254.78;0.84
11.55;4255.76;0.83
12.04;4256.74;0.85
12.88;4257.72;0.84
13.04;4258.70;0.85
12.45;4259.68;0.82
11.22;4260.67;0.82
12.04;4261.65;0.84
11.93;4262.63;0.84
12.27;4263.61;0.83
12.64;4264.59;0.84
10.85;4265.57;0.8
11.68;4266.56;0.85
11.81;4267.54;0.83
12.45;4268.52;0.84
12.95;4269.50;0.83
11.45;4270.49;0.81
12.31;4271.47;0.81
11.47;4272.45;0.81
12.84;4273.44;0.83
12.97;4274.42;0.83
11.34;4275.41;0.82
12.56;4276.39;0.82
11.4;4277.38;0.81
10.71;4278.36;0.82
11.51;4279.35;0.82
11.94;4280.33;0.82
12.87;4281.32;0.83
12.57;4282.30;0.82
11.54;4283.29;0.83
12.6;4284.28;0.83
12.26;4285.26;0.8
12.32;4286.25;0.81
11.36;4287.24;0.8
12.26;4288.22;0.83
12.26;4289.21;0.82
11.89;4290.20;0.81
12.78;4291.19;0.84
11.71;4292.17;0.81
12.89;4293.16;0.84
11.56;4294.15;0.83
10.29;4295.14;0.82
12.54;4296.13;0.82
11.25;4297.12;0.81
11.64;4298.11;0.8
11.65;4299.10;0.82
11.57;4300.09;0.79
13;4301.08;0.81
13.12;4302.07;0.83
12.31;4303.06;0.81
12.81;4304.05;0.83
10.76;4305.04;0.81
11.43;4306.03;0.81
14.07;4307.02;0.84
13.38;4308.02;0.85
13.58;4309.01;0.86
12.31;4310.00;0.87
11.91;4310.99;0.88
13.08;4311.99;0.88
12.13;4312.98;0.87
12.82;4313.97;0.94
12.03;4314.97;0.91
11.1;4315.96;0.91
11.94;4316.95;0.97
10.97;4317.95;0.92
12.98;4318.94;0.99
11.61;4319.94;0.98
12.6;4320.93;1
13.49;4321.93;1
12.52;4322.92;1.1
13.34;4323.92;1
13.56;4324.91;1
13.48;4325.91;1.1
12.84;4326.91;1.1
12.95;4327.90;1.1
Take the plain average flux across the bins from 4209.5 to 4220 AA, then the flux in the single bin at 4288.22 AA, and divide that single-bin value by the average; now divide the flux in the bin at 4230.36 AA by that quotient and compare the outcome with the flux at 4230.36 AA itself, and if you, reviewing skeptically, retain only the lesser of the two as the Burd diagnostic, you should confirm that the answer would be 11.5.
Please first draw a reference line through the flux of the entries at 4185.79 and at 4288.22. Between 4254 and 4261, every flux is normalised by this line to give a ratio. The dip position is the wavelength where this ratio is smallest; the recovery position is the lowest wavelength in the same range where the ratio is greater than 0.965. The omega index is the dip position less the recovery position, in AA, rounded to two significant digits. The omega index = 5.9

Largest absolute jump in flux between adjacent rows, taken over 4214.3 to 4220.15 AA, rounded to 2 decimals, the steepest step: 1.48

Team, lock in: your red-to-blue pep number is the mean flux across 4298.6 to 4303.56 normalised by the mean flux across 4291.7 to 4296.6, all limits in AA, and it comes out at 1.05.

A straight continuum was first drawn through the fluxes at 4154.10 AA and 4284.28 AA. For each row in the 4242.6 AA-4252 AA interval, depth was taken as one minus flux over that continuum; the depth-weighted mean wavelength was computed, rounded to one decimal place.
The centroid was 4246.6 AA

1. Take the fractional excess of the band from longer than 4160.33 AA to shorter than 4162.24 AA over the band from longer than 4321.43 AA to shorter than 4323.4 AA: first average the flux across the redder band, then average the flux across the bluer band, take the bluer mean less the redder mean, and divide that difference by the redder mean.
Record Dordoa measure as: 0.11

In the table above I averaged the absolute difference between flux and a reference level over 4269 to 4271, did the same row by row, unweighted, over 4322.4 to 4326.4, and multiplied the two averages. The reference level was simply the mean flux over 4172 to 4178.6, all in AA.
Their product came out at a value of 0.37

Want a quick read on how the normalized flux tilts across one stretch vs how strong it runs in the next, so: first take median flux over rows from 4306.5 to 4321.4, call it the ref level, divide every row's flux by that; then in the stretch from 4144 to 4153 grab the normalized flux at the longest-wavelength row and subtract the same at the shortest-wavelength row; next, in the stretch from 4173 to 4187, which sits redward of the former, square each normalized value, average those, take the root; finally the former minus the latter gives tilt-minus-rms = -0.99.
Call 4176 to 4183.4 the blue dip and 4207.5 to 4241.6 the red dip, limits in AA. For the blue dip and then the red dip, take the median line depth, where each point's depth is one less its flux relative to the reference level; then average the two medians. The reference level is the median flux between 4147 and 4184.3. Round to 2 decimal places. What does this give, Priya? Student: 0.07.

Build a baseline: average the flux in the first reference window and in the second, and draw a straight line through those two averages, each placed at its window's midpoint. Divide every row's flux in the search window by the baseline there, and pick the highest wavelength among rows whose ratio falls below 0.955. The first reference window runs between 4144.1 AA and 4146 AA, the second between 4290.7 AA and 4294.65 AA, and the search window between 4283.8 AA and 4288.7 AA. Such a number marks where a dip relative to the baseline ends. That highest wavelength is 4287.24 AA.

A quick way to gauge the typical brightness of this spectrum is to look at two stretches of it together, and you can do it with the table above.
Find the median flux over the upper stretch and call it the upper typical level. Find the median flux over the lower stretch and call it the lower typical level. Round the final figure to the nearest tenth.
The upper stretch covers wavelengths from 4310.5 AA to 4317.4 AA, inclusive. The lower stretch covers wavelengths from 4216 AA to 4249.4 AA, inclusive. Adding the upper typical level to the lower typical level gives 24.1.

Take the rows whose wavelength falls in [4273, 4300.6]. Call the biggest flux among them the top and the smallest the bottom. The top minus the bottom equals 2.7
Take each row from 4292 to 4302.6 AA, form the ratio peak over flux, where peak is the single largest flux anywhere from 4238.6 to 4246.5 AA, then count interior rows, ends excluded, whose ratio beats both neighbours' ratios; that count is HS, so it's 3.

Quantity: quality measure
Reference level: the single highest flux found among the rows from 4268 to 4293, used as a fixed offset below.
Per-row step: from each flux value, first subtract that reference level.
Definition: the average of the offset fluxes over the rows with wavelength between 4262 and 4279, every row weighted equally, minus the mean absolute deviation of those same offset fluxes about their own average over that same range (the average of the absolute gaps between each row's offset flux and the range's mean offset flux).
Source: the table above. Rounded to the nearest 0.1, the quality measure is -1.6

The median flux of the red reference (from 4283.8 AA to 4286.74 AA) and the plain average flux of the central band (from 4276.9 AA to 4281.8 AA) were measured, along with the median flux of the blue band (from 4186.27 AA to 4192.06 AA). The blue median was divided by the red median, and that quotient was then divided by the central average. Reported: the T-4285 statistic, 0.091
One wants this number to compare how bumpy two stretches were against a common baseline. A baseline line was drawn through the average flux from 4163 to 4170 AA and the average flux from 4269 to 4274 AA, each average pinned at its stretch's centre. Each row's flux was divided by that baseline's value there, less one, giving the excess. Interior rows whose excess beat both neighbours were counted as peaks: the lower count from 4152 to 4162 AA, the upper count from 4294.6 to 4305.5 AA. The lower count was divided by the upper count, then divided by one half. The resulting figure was 1.0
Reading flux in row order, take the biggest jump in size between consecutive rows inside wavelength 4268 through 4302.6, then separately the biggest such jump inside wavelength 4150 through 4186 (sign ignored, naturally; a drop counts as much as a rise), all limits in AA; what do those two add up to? 4.33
